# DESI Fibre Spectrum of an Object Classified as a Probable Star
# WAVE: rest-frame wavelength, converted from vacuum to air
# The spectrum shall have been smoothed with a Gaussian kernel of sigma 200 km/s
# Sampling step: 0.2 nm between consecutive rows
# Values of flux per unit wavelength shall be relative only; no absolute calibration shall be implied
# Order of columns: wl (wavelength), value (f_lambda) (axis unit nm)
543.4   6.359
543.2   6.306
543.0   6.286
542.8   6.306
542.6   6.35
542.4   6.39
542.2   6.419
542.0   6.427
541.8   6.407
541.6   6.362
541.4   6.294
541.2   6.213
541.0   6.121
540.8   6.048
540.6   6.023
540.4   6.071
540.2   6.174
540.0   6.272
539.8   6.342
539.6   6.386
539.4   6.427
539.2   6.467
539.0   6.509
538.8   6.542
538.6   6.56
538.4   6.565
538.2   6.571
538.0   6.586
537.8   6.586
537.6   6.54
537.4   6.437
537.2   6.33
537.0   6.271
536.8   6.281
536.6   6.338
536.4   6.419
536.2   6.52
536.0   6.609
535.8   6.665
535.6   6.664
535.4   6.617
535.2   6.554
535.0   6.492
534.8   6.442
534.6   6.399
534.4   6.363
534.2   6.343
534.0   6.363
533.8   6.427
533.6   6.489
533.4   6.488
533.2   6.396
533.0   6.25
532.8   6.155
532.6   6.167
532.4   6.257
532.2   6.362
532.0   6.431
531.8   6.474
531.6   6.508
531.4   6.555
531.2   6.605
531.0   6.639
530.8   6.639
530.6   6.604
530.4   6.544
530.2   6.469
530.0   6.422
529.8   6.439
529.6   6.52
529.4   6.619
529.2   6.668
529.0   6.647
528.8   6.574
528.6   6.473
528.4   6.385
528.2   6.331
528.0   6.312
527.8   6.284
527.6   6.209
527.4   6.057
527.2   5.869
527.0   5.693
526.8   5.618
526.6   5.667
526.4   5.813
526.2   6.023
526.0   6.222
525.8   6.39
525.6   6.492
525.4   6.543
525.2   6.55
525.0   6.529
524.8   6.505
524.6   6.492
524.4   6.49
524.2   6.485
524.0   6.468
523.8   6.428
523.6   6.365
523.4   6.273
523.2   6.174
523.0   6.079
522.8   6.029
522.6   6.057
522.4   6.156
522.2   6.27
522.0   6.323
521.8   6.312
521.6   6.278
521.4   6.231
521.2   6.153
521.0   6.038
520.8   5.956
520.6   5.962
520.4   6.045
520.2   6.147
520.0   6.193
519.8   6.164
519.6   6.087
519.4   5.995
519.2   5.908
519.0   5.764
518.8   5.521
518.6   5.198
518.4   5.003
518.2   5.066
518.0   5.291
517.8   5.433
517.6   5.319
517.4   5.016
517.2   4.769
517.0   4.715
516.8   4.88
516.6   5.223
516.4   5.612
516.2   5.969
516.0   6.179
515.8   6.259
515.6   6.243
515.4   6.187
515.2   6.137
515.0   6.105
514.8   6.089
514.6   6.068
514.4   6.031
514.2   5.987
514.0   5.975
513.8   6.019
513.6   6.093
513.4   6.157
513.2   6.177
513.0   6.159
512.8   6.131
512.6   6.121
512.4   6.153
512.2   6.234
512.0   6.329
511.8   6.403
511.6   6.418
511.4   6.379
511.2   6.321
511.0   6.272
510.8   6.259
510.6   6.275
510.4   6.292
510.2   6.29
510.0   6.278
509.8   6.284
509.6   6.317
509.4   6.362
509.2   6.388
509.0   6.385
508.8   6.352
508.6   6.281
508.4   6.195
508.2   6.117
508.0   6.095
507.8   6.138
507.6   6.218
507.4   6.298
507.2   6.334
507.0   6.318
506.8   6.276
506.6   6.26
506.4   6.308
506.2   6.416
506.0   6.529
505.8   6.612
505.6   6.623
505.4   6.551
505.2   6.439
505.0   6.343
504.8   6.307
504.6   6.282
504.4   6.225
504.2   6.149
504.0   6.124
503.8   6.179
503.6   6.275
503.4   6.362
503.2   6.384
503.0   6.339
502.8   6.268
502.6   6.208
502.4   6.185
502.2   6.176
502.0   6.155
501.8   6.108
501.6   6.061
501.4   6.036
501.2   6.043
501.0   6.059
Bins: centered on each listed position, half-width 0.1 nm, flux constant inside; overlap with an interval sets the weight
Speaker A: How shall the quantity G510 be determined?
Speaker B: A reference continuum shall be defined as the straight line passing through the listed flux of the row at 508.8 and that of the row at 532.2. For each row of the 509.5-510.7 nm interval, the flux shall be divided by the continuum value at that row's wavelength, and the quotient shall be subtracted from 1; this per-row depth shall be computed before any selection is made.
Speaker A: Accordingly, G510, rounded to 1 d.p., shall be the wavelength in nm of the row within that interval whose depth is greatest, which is 510.6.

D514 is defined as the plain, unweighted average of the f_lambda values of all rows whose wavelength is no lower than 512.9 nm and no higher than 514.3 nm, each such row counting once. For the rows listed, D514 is 6.08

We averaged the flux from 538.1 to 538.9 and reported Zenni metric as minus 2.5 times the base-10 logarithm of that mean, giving -2.04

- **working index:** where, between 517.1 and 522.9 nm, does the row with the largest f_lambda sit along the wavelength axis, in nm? 522.0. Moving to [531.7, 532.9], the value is 531.8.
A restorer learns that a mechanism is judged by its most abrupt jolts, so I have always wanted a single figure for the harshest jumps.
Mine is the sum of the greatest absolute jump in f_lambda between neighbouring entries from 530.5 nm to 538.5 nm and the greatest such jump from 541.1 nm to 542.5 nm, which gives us 0.2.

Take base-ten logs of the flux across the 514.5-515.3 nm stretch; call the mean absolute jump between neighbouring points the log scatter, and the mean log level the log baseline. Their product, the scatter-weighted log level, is 0.0013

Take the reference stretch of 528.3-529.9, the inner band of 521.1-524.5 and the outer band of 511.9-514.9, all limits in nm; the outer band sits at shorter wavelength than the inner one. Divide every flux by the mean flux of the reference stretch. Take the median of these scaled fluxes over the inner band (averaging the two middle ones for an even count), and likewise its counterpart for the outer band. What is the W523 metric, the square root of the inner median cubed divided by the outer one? 0.97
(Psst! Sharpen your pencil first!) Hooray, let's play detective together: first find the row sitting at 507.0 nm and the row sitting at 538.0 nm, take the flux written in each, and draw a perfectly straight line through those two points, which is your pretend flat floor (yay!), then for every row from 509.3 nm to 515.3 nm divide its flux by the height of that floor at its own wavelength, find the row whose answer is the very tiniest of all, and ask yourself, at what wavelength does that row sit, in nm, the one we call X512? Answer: 514.0 nm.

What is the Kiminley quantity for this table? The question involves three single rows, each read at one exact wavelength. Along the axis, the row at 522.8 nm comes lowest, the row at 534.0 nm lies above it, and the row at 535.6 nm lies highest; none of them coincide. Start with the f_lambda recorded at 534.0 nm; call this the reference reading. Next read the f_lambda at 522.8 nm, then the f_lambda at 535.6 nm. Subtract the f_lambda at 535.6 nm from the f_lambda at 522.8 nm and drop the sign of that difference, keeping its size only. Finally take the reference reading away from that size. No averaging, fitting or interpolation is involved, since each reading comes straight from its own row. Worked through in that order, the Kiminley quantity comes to -5.73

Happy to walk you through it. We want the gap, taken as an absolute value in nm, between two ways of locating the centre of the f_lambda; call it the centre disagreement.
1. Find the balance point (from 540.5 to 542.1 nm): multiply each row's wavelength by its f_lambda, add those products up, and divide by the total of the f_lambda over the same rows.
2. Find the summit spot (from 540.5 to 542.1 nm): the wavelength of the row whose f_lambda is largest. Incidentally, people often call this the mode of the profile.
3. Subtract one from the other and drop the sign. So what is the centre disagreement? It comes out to 0.69 nm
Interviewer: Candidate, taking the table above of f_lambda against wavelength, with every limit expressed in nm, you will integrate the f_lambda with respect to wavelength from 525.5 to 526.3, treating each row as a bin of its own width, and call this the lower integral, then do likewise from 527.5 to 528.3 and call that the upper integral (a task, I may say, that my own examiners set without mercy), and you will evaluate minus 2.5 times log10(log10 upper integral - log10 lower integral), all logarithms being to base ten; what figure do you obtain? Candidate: 9.5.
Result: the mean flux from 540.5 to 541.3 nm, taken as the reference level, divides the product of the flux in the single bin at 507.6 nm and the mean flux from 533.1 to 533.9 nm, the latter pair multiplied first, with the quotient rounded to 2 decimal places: 6.57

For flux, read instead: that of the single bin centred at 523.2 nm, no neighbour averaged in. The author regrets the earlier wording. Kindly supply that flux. 6.174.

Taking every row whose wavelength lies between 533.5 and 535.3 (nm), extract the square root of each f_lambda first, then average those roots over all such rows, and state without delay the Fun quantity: 2.54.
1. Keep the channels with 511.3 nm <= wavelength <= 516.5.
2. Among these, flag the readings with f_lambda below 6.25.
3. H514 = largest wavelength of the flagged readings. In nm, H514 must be 516.4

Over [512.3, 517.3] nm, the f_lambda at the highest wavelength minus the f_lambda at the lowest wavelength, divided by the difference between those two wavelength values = -0.29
